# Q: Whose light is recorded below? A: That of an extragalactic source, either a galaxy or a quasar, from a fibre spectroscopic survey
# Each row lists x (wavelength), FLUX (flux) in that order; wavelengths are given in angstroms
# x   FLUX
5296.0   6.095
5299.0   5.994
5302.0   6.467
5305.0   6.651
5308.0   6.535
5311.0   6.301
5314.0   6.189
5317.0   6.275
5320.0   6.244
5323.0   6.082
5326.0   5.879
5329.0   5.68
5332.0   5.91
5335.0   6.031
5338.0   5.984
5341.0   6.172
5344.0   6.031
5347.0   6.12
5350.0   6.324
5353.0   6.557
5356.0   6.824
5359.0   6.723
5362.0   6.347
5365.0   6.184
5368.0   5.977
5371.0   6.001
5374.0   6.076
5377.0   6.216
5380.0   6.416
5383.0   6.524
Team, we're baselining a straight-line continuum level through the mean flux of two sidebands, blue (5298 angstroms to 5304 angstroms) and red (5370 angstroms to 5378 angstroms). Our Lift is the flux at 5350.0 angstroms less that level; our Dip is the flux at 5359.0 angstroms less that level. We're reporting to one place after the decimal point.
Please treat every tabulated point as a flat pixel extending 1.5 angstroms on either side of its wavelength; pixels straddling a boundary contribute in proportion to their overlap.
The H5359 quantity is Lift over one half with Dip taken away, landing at -1.9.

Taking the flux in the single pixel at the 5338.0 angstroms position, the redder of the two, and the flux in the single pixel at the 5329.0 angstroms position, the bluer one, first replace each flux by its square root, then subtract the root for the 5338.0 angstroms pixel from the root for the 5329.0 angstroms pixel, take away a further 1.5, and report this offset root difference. -1.56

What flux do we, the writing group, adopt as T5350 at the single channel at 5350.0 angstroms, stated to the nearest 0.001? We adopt 6.324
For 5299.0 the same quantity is 5.994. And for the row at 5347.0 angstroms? 6.120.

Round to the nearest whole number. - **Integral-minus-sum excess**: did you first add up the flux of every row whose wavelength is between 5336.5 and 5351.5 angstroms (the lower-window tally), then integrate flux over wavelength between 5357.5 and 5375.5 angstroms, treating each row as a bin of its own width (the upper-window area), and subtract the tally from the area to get 81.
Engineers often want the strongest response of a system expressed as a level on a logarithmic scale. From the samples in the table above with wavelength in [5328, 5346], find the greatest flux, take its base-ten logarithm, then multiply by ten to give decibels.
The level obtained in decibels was 7.90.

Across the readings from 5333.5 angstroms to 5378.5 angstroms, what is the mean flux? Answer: 6.24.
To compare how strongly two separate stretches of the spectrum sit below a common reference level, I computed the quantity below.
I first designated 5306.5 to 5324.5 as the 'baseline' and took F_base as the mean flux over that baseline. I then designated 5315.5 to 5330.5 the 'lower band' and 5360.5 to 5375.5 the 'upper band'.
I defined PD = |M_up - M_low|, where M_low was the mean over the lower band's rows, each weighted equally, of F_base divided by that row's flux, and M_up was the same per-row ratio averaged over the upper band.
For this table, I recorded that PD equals 0.015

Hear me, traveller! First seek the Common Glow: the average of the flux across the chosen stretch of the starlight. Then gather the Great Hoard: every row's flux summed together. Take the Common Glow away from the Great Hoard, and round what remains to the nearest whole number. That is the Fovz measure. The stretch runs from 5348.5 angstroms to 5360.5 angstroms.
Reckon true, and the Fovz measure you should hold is 20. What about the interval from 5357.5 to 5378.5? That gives 37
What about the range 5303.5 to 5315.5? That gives 19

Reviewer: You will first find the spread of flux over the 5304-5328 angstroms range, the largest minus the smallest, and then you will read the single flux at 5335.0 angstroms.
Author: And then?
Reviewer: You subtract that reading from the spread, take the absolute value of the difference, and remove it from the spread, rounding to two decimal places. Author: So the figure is -4.49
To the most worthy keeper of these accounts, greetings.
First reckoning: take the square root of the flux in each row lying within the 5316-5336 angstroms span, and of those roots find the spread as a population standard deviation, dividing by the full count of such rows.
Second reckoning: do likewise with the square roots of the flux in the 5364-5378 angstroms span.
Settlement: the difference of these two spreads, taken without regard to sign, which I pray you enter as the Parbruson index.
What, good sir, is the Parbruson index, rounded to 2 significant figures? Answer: 0.021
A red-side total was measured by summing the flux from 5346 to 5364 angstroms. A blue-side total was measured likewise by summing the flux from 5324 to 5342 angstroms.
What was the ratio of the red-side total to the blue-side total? 1.09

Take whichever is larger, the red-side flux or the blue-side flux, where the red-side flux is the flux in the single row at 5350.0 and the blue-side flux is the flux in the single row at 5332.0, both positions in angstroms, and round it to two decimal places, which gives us 6.32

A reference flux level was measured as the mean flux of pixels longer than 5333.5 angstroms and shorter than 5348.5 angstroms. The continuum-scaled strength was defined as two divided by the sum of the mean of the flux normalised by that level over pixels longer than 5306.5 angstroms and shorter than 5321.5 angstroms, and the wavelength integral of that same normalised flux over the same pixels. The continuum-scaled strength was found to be 0.12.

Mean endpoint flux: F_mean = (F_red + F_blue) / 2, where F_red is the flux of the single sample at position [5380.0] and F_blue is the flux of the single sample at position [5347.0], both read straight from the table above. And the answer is 6.268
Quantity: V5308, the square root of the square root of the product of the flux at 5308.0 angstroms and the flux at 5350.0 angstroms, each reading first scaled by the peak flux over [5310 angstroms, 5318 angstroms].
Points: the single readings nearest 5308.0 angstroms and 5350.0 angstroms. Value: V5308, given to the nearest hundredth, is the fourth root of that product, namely 1.01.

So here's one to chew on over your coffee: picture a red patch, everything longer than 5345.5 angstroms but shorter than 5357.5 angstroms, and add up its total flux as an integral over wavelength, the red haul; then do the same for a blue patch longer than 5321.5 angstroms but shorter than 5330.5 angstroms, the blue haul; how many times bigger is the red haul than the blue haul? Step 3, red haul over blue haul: 1.46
